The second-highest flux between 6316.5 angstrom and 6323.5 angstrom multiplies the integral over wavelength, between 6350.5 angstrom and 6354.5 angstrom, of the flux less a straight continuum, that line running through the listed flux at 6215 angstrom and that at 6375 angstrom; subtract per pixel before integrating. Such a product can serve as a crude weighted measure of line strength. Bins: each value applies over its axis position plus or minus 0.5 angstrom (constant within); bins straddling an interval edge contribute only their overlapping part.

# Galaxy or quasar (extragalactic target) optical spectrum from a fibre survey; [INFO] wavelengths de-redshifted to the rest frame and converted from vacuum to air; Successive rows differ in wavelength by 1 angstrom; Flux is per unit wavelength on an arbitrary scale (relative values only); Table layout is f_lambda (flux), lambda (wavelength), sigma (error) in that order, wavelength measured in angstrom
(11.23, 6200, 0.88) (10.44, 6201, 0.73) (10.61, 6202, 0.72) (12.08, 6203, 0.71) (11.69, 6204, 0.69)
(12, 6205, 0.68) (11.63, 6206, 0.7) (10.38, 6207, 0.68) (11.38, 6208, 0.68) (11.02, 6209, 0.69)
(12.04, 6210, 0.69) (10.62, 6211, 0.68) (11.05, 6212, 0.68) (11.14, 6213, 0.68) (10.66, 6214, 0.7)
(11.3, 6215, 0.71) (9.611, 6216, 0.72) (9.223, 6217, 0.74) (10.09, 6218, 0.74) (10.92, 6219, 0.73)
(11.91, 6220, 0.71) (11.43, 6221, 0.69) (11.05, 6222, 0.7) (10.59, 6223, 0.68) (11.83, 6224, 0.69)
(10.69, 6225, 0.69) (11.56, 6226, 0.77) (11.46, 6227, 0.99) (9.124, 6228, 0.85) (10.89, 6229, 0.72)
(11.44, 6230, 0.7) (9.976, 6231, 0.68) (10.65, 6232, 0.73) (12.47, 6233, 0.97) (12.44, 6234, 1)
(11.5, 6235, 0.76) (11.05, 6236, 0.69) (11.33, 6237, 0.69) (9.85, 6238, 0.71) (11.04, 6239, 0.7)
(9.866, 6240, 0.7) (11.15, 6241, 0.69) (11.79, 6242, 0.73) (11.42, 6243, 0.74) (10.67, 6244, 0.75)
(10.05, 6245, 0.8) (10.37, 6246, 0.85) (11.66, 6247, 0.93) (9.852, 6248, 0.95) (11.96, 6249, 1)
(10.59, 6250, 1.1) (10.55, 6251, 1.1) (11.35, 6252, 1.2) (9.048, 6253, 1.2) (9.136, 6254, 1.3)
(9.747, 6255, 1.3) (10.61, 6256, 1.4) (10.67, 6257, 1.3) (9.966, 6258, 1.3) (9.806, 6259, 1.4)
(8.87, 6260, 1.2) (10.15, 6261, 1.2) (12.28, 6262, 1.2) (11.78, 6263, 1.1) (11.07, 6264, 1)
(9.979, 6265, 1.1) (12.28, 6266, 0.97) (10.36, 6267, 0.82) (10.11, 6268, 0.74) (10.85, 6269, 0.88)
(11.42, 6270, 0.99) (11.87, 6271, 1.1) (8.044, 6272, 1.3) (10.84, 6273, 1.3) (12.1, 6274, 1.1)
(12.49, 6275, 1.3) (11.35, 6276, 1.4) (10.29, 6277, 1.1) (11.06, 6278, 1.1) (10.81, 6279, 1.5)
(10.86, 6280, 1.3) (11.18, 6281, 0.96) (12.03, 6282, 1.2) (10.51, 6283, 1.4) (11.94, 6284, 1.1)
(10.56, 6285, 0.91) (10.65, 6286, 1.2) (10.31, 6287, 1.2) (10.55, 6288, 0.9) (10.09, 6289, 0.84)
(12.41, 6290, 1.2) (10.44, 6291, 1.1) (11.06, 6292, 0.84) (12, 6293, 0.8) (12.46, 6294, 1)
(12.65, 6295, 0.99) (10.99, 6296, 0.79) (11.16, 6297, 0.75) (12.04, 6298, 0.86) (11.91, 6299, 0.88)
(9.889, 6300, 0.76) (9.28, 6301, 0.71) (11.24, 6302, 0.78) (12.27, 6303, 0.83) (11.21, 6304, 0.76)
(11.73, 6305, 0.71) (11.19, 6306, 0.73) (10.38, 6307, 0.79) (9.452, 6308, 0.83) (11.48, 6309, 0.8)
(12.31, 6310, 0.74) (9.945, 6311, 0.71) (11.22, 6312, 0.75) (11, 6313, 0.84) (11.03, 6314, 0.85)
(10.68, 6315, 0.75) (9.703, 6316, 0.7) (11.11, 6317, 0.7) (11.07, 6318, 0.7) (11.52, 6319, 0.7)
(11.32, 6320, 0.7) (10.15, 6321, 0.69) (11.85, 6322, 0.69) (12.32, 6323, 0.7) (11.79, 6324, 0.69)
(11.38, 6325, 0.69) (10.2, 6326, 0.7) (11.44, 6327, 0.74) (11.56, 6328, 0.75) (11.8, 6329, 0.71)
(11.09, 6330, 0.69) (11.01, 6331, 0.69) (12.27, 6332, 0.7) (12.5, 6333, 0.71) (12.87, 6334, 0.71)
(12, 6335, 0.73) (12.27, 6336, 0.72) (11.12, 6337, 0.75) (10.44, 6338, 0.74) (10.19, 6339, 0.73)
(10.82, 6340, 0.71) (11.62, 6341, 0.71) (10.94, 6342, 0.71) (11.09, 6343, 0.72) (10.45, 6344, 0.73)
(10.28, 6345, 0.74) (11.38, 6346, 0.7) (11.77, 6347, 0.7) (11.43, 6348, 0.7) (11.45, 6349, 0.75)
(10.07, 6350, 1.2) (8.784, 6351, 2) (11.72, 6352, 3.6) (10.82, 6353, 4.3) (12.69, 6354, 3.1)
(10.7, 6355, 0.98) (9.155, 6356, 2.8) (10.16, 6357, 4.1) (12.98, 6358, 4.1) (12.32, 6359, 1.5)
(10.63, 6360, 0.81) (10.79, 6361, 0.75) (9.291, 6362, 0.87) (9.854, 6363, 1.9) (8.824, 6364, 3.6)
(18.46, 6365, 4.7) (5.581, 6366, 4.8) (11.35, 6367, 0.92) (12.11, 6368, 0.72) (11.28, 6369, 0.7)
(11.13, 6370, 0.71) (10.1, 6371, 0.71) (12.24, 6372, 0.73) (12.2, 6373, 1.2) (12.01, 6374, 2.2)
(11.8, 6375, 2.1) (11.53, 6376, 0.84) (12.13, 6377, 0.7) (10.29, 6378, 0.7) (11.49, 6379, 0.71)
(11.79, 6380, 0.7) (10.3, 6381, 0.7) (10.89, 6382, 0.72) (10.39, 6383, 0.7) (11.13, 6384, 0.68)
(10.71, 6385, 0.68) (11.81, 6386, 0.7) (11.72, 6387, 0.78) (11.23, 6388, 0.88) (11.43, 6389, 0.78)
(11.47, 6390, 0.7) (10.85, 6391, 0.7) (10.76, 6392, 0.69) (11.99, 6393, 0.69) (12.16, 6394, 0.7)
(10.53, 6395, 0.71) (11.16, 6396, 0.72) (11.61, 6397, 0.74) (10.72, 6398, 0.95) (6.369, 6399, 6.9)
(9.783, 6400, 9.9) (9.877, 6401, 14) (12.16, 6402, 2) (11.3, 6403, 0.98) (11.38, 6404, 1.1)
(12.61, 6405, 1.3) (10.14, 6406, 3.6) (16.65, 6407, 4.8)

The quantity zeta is -34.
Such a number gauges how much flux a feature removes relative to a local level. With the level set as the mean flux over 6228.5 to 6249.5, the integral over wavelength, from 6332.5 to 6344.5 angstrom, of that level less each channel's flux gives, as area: -4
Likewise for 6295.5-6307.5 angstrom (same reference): -1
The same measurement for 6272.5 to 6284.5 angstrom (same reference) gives -3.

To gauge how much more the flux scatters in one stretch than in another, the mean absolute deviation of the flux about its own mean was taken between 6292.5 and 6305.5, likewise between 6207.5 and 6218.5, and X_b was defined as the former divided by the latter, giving 1.2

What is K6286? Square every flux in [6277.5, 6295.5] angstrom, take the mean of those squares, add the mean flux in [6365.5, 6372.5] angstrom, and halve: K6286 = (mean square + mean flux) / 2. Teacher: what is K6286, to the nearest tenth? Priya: 68.3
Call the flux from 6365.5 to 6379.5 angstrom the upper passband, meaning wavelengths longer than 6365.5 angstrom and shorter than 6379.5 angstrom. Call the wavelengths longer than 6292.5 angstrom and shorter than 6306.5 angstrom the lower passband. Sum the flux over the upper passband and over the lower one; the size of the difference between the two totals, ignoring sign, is 5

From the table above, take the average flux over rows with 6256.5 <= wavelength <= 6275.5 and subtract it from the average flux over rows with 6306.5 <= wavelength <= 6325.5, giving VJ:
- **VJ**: 0.25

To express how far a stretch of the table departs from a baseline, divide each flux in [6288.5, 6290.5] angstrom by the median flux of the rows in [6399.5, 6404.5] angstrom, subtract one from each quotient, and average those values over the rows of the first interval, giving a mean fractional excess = 0.00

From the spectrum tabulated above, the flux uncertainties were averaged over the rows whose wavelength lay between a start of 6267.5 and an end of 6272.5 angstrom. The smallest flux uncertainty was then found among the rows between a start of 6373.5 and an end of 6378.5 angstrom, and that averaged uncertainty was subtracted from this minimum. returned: -0.30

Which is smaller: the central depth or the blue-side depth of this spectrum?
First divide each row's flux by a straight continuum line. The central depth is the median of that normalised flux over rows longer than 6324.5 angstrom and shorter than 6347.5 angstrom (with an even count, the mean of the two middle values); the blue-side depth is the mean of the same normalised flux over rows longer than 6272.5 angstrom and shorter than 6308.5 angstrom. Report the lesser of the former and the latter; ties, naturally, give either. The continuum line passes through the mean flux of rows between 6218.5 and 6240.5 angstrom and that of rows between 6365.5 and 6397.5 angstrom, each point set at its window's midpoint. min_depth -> 1.01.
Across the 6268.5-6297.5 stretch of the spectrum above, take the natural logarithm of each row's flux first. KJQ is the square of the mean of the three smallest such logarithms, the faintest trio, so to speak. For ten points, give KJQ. 5.0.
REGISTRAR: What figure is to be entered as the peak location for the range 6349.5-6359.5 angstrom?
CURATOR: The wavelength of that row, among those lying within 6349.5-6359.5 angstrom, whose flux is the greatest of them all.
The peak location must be 6358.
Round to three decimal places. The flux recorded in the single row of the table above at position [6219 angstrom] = 10.920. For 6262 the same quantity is 12.280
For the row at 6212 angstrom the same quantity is 11.050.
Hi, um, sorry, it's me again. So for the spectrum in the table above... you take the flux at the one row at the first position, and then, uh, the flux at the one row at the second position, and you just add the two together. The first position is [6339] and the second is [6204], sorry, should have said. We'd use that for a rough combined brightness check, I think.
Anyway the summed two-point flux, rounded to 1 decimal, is 21.9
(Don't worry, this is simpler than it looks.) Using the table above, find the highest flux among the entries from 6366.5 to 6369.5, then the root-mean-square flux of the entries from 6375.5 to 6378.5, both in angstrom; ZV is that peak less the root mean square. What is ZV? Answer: 0.8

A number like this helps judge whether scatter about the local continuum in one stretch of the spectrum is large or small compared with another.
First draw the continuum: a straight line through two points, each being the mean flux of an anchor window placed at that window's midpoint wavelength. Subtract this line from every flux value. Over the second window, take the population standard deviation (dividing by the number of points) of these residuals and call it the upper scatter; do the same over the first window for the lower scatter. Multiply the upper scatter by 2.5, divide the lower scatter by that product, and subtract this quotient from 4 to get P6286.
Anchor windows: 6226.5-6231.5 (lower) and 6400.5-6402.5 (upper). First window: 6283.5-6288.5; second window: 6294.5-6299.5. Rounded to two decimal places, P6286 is 3.62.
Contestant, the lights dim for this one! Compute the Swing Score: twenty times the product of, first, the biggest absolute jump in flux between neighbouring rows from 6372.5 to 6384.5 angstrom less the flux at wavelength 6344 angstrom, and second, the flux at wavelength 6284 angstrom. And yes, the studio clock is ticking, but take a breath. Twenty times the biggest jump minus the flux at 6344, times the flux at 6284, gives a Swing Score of -2056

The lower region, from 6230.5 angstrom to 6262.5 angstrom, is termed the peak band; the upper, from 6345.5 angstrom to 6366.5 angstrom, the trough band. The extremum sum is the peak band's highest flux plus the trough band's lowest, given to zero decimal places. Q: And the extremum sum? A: 18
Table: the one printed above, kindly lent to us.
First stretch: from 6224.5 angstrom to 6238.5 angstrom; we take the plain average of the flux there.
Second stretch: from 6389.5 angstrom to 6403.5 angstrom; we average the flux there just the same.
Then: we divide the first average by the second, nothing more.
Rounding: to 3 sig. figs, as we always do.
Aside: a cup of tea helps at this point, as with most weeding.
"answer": 1.02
